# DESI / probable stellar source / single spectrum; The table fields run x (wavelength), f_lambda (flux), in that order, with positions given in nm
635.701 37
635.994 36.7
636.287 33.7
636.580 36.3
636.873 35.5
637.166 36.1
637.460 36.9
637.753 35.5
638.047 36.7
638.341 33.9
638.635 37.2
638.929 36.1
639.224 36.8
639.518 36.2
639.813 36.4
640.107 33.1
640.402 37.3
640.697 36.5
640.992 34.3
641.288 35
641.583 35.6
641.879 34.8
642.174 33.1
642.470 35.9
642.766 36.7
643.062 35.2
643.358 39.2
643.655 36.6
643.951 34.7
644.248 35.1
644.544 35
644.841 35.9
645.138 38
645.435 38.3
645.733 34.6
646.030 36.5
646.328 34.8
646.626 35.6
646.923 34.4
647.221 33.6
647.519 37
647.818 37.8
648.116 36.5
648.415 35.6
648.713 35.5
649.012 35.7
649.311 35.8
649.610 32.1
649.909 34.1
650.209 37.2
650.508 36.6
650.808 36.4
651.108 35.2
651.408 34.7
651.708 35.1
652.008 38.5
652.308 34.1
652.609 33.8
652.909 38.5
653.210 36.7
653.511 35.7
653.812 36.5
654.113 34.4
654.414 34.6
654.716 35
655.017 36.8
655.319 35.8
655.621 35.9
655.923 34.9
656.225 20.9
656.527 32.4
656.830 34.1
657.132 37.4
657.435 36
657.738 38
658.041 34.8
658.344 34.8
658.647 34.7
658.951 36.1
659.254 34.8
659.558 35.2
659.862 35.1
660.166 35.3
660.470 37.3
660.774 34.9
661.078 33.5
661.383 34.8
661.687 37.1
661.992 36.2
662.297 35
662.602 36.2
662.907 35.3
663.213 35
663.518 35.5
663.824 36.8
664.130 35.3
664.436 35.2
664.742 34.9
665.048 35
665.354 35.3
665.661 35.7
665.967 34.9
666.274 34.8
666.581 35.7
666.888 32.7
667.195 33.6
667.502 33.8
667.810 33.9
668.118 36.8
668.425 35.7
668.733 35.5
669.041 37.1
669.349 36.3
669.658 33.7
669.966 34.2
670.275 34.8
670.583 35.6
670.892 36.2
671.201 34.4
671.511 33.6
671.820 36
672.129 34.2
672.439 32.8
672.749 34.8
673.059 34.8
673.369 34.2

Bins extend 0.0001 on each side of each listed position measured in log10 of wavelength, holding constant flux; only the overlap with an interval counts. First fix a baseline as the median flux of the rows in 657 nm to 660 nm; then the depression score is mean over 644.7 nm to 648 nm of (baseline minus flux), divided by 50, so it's -0.018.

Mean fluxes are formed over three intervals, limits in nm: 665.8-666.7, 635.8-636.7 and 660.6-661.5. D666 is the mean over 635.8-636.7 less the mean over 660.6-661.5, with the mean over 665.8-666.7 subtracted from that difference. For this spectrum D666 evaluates -34.0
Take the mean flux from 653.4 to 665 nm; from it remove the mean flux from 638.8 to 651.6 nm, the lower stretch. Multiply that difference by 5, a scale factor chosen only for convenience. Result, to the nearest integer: -3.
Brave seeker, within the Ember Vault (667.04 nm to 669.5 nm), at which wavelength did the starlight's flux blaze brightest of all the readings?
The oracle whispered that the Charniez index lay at 669.041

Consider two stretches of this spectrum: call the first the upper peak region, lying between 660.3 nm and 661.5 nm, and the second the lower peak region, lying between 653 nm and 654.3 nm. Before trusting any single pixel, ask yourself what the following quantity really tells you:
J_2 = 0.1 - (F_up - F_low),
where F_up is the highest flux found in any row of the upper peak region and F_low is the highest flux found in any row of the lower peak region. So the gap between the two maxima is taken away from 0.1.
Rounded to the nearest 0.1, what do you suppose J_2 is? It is -0.5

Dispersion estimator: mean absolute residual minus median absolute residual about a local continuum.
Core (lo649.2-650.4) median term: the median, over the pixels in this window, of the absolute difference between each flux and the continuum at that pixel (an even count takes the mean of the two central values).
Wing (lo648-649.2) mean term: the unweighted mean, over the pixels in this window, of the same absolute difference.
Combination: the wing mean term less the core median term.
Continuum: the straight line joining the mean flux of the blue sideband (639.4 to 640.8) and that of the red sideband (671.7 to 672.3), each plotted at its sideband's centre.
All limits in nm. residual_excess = -1.3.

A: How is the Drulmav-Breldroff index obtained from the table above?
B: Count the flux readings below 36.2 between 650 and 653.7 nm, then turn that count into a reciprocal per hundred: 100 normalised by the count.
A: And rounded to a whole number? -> 17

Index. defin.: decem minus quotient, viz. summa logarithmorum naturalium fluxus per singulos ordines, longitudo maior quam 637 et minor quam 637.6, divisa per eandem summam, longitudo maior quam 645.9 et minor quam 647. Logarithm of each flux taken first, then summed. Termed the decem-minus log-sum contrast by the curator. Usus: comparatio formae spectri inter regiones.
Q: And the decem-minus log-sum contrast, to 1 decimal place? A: 9.5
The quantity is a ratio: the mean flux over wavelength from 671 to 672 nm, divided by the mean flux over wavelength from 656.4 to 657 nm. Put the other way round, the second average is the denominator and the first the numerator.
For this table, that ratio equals 1.04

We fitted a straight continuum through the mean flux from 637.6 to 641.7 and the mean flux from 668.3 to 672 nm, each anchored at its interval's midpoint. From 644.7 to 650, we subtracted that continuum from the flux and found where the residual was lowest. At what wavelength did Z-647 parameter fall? 649.610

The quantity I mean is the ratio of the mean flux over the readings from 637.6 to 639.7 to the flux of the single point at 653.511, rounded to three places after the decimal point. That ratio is 1.010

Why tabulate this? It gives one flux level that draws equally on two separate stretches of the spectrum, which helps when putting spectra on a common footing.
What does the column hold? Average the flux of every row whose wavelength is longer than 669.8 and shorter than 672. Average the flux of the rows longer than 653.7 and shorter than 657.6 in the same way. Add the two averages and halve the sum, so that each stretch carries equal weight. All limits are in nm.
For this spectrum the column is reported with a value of 34.6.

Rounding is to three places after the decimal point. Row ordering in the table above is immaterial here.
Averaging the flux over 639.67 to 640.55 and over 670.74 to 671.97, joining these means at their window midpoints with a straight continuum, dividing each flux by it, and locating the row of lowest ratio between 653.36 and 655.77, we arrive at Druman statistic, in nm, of 654.113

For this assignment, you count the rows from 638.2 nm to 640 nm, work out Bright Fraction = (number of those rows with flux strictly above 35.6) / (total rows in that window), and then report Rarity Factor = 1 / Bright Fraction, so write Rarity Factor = 1.20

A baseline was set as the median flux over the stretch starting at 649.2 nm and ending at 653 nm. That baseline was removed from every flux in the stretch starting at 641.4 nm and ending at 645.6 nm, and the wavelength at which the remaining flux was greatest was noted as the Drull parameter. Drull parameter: 643.358 nm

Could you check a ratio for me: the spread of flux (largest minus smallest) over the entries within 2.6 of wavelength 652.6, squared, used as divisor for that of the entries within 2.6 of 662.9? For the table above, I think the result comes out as 0.172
